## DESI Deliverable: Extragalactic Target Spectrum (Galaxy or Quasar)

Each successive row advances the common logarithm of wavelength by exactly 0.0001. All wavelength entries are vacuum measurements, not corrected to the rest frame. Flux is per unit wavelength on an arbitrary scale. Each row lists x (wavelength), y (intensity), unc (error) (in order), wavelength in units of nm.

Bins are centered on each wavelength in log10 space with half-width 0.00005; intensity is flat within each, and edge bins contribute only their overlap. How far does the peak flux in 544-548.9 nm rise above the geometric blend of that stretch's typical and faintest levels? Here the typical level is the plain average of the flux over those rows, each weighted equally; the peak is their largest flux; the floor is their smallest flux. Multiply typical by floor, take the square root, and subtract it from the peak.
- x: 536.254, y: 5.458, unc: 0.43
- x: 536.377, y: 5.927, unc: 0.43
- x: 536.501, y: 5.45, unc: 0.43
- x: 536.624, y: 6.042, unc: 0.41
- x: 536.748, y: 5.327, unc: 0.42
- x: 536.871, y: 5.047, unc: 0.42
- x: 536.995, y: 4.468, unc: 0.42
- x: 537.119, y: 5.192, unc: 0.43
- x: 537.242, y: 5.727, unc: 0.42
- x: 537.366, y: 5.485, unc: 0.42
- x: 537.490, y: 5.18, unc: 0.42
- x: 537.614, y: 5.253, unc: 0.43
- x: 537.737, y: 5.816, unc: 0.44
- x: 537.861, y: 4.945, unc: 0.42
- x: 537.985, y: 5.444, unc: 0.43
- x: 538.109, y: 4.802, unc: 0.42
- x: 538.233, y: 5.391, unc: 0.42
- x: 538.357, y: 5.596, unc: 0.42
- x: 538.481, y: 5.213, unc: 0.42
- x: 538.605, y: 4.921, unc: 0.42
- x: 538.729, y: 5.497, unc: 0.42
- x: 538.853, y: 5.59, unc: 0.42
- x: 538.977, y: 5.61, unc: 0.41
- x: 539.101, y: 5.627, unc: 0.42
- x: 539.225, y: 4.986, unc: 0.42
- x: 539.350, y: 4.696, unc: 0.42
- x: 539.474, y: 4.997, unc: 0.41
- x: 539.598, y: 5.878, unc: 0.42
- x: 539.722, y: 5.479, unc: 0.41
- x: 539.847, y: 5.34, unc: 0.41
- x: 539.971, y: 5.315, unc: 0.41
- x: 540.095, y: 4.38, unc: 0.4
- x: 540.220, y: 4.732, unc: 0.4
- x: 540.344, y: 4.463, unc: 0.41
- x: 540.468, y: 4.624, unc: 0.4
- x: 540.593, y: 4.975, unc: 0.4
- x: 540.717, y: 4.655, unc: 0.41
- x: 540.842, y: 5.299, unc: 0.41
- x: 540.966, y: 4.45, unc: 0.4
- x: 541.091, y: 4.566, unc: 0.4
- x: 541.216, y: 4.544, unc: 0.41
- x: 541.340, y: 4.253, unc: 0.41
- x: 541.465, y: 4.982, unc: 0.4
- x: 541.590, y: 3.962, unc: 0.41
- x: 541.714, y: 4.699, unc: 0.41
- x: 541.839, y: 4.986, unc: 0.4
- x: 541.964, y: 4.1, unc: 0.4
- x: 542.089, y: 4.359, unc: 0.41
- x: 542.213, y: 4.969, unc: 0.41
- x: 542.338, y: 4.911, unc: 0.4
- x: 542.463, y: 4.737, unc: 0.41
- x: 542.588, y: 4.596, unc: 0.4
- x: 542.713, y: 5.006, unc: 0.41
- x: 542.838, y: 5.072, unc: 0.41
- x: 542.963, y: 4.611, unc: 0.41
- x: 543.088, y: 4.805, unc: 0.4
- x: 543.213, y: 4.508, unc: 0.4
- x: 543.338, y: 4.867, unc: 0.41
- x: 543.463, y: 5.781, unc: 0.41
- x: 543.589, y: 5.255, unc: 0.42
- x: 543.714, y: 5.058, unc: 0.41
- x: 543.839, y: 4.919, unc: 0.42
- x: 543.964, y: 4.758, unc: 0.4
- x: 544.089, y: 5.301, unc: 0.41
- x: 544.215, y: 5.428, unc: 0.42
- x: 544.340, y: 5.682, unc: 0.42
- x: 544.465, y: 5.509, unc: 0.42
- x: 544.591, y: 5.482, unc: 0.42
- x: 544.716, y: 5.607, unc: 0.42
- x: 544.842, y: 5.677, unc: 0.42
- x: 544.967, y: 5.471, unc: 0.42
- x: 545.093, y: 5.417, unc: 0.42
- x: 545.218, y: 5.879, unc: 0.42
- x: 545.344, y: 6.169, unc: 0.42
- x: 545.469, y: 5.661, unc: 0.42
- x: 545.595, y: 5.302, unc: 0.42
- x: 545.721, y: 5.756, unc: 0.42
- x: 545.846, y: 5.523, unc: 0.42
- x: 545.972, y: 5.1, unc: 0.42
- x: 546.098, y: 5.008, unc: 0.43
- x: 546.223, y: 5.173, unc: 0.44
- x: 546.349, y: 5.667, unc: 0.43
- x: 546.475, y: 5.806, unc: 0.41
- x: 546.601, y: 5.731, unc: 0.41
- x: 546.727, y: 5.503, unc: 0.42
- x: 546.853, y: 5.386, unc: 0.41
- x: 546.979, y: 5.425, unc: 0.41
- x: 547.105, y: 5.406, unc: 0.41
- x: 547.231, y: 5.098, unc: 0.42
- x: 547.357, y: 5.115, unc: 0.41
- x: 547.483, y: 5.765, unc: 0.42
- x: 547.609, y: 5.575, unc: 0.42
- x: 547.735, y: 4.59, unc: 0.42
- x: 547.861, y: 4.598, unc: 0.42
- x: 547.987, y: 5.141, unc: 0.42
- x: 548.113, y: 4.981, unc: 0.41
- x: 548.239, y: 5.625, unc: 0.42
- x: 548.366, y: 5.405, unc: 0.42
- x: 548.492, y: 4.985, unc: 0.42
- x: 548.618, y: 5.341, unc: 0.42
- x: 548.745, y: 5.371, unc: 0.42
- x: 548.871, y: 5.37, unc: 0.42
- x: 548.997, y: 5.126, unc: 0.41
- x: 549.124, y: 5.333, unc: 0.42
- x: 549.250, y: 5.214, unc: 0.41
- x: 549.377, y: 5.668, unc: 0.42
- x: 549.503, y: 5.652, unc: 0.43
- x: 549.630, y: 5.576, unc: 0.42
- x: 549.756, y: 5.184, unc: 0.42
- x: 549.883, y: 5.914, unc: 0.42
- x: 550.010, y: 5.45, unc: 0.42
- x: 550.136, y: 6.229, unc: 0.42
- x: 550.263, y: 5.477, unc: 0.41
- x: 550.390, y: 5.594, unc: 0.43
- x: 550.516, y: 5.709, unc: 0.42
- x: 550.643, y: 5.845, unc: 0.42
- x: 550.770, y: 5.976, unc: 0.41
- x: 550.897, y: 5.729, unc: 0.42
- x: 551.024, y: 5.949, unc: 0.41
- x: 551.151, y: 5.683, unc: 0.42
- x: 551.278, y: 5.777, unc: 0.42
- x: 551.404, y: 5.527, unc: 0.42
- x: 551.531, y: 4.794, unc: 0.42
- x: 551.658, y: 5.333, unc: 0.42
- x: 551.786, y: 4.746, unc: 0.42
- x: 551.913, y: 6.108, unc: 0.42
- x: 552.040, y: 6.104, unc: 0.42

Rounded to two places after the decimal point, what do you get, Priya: 1.19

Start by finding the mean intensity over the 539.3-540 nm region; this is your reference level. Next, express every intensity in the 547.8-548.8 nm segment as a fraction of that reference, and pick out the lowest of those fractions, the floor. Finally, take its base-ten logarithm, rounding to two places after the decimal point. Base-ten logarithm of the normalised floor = -0.06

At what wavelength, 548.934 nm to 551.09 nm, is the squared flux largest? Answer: 550.136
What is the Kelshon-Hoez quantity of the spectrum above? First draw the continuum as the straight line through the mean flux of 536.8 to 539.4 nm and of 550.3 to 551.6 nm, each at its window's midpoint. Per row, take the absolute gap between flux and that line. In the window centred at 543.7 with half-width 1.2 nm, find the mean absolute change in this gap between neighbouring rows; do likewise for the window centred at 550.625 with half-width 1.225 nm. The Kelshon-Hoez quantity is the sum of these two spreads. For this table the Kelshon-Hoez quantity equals 0.48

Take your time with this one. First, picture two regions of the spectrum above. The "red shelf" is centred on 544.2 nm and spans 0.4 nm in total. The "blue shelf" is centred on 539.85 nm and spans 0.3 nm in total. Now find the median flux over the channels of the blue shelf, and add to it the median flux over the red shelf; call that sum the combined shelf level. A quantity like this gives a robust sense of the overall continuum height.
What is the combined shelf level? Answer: 10.8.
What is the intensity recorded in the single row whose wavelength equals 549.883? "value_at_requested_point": 5.914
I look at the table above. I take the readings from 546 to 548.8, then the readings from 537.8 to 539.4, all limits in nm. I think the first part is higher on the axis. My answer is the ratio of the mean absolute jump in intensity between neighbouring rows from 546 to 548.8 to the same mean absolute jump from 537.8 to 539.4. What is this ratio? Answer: 0.78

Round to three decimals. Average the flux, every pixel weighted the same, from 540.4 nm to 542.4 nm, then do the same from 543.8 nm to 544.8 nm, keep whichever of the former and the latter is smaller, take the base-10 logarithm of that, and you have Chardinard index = 0.667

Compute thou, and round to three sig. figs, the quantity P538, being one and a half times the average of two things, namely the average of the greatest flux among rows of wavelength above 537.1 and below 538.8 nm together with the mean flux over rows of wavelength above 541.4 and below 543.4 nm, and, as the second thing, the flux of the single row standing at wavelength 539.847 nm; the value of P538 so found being 7.95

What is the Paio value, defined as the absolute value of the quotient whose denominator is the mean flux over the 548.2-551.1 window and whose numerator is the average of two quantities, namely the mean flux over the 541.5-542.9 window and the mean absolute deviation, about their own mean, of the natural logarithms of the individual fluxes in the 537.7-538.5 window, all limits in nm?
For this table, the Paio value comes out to 0.426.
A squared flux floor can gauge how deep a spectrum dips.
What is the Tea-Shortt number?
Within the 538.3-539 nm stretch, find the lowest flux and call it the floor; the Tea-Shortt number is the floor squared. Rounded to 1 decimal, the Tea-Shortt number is 24.2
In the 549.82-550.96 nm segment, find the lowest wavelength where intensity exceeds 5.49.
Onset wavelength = 549.883 nm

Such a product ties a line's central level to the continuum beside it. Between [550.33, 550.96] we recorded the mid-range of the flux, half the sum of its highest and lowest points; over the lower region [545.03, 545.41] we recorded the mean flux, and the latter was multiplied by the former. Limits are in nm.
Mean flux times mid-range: 33.7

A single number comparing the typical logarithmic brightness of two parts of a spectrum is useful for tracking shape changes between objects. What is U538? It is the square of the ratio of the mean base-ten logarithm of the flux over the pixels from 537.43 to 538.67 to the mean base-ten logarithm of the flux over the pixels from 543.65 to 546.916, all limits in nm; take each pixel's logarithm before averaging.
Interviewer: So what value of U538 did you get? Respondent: 0.96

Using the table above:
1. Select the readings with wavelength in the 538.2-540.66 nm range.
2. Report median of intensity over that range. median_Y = 5.26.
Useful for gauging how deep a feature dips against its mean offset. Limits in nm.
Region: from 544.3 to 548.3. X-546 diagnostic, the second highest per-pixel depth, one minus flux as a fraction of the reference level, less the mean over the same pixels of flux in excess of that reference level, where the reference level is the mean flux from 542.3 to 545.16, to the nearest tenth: -0.2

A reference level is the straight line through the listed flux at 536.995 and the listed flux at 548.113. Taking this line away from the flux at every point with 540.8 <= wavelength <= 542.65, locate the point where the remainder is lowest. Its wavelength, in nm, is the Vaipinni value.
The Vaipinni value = 541.590 nm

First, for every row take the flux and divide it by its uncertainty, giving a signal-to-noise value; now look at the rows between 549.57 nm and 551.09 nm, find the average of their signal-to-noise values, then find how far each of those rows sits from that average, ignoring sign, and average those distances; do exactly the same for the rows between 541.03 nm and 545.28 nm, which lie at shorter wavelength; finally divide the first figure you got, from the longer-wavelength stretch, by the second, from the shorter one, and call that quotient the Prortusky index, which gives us 0.70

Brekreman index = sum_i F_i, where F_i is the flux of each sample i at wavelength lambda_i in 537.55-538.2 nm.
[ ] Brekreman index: 26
